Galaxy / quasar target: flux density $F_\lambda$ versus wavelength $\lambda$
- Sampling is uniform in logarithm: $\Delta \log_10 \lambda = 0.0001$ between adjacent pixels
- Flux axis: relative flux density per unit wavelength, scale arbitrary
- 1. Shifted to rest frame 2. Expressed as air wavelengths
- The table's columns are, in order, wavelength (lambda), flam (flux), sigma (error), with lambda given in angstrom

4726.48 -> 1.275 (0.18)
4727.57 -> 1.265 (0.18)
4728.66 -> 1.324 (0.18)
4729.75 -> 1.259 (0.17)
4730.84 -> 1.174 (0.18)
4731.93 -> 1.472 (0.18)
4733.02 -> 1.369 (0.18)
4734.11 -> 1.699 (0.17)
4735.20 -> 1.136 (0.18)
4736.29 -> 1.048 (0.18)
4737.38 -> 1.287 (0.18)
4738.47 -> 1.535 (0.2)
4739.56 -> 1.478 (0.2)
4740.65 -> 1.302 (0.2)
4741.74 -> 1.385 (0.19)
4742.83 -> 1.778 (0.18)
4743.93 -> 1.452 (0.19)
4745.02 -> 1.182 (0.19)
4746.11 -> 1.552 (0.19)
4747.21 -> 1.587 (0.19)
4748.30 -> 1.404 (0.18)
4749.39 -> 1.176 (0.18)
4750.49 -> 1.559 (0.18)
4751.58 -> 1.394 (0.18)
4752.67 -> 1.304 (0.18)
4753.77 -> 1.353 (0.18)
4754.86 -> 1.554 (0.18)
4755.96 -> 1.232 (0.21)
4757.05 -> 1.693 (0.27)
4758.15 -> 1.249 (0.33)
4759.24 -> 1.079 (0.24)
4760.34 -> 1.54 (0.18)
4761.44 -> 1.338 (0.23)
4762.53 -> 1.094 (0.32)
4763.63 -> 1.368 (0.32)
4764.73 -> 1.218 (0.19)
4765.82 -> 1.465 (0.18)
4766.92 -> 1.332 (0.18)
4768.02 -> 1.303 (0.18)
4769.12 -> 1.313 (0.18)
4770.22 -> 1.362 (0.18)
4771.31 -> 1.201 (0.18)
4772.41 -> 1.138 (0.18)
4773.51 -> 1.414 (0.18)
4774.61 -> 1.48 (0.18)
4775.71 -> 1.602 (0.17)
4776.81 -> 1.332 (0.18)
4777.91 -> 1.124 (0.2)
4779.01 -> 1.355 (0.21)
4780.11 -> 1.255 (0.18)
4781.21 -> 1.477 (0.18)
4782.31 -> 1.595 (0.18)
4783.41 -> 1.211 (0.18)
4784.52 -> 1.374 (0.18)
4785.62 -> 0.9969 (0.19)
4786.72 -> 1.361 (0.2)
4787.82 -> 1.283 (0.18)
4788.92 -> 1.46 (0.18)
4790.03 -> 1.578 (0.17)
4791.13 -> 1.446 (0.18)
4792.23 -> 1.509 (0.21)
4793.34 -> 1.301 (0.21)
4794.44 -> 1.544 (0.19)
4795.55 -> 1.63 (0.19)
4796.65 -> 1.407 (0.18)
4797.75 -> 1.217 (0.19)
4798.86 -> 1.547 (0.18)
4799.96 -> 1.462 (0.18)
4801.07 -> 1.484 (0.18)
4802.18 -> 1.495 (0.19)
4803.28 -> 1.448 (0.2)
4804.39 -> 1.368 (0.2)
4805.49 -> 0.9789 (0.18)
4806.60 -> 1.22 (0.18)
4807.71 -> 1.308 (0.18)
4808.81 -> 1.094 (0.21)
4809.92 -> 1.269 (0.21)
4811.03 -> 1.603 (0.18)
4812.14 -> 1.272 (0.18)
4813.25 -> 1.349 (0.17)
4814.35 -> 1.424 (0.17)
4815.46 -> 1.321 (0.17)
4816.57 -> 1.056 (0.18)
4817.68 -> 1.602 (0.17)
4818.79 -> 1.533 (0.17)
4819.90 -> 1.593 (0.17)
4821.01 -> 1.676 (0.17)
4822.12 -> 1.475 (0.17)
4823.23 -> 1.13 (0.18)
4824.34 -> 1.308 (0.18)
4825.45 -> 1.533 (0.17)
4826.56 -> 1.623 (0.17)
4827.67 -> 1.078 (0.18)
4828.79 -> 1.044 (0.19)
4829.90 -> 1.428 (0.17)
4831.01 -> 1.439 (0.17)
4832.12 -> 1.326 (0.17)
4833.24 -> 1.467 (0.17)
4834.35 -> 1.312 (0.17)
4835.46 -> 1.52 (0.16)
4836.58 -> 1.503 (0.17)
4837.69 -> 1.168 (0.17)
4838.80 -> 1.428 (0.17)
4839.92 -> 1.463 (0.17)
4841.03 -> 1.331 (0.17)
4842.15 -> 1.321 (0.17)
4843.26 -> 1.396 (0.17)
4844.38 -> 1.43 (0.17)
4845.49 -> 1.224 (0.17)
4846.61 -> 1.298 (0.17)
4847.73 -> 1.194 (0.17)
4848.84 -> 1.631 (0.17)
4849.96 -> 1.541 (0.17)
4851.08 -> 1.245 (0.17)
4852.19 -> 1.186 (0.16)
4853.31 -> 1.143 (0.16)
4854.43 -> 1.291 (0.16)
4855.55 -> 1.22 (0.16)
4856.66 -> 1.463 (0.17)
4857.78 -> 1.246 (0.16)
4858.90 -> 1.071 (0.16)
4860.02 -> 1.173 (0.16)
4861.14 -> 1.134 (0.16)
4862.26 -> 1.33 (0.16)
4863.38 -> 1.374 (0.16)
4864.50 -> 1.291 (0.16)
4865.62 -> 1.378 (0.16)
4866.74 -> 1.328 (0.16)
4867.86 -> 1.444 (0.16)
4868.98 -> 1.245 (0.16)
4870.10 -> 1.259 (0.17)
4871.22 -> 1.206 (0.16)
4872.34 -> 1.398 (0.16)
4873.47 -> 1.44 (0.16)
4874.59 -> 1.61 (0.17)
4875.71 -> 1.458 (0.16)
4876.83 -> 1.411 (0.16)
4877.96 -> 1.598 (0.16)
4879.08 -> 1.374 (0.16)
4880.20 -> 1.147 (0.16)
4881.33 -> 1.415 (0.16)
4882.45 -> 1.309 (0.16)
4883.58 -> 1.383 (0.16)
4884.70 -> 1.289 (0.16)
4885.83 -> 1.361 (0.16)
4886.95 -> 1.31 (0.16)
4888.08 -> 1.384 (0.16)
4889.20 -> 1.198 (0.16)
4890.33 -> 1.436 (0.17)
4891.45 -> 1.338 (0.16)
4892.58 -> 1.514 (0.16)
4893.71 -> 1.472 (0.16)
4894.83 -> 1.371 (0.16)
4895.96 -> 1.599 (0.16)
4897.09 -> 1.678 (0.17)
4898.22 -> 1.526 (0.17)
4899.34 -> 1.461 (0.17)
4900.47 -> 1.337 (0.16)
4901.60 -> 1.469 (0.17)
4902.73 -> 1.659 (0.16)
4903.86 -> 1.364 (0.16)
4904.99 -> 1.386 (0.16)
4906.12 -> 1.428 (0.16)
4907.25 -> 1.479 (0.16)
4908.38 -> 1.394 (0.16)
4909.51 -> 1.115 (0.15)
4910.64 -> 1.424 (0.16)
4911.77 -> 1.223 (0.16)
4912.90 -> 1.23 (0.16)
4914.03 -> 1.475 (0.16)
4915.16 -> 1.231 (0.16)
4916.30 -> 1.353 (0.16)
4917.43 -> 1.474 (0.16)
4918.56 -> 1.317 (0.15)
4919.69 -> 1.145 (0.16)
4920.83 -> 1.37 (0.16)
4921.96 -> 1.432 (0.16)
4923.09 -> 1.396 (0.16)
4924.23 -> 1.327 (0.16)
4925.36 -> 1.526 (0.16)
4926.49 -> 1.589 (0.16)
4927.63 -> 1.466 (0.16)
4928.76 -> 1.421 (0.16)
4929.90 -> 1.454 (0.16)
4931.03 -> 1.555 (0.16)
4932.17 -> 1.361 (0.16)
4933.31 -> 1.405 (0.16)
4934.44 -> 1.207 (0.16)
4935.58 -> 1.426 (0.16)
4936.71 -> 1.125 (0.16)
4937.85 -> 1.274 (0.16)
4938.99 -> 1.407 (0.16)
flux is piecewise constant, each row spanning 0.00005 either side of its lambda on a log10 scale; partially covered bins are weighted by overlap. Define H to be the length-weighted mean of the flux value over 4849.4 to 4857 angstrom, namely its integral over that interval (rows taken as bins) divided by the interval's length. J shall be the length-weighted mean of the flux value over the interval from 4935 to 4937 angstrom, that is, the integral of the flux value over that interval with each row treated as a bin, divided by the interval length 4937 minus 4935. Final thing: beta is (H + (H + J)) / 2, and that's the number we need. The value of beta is 1.94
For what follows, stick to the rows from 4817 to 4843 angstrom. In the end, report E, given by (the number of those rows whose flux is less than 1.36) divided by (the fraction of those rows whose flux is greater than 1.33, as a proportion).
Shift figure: 13.8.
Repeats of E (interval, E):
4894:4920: 10.8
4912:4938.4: 13.8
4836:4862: 38.3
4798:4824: 16.4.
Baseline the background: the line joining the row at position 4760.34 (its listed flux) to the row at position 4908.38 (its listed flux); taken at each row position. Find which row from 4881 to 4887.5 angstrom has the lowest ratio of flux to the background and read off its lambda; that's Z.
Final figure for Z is 4884.70 angstrom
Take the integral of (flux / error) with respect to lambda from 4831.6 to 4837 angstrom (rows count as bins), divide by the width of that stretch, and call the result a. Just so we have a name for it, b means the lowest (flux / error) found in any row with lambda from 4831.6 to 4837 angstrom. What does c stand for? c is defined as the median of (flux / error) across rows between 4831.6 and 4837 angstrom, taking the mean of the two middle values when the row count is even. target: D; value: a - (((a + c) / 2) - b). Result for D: 7.6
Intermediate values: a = 8.5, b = 7.7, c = 8.6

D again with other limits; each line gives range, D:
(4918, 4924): 7.0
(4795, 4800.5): 6.3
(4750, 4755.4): 7.4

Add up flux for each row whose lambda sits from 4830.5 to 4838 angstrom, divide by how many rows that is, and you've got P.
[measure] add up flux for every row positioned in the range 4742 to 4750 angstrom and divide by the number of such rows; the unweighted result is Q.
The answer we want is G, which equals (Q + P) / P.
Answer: 2.04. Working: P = 1.39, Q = 1.45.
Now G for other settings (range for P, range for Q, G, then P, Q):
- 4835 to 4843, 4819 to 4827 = 2.06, 1.39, 1.48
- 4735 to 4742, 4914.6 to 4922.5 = 2.02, 1.31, 1.33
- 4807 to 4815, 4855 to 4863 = 1.93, 1.33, 1.23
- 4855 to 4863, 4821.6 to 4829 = 2.06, 1.23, 1.31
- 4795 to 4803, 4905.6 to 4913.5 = 1.91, 1.46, 1.33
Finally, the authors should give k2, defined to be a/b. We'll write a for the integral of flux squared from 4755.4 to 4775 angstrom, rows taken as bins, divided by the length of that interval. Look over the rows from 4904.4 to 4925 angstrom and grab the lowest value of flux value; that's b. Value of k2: 1.59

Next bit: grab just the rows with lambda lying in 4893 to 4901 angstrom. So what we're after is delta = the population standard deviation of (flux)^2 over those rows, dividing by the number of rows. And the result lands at 0.34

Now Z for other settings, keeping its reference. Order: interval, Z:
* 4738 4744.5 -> 4740.65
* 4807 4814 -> 4808.81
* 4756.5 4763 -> 4759.24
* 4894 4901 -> 4900.47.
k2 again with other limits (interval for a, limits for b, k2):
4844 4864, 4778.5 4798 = 1.68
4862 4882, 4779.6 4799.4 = 1.90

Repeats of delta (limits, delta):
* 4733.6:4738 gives 0.70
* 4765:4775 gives 0.28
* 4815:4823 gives 0.54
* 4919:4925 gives 0.26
